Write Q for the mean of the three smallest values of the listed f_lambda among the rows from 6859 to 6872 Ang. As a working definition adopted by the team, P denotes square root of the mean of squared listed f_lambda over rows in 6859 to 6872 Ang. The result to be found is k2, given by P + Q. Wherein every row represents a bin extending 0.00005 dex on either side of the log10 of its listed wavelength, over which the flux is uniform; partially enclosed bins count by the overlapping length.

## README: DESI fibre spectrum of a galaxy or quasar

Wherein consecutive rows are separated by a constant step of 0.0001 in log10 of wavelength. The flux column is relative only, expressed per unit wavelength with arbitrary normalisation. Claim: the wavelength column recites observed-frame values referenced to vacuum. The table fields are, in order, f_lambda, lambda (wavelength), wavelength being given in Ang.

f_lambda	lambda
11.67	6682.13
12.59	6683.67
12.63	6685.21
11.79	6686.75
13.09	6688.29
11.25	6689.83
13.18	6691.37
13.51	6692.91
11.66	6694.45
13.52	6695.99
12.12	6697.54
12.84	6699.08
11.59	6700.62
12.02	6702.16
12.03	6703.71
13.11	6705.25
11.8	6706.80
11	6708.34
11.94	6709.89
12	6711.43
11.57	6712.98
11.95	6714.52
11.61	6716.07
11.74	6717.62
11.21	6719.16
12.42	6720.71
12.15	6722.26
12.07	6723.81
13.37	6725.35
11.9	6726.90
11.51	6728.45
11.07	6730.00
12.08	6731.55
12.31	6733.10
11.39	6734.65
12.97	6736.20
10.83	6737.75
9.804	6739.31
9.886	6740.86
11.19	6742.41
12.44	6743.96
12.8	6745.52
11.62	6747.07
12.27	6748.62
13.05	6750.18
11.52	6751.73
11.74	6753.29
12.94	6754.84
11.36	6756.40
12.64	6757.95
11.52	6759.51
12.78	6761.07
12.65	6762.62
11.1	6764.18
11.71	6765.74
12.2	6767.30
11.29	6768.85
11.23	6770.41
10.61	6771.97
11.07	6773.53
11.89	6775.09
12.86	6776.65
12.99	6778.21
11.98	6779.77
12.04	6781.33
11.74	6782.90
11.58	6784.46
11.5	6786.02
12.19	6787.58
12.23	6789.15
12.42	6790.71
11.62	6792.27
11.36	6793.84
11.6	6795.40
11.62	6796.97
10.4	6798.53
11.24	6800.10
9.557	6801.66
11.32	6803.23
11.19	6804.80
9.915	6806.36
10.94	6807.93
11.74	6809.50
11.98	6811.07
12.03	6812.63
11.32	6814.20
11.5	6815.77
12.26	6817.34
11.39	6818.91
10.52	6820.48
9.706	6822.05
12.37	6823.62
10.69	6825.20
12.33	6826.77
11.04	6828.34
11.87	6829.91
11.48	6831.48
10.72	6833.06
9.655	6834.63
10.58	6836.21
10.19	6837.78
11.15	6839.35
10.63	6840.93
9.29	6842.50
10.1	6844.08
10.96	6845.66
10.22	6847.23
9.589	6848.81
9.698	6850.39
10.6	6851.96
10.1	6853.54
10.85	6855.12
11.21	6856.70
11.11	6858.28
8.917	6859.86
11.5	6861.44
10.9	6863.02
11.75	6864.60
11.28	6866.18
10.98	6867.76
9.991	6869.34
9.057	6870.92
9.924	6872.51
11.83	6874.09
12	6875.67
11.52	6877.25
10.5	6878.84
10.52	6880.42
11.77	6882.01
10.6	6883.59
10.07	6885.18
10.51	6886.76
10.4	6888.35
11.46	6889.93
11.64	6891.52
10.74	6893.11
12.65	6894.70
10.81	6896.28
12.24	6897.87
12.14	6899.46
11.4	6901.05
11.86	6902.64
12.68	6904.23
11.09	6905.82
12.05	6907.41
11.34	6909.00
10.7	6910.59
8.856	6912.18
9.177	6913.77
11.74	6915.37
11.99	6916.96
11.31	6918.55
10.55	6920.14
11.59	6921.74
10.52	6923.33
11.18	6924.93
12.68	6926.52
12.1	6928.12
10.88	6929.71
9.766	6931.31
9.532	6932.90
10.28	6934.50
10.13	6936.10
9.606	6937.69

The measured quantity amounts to 19.9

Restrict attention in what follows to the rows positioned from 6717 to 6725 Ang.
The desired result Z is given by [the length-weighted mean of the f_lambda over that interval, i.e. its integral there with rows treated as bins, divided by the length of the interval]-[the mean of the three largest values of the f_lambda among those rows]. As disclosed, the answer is -0.20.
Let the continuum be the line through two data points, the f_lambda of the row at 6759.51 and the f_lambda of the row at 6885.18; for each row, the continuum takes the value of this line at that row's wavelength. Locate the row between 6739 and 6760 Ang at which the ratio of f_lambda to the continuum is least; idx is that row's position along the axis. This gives 6739.31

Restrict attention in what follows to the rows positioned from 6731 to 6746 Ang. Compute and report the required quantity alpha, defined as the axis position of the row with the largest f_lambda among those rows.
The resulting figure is 6736.20 Ang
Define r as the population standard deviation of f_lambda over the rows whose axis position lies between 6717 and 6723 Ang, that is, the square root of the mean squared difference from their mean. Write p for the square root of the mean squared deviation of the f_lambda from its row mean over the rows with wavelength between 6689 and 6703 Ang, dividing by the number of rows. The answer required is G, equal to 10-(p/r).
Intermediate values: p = 0.82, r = 0.46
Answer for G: 8.2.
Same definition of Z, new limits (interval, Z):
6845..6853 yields -0.39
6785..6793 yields -0.29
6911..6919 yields -1.09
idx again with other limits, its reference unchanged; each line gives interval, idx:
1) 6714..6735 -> 6730.00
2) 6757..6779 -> 6771.97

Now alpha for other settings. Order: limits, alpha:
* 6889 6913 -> 6904.23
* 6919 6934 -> 6926.52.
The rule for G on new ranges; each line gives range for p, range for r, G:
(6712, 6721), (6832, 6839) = 9.1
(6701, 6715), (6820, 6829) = 9.5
